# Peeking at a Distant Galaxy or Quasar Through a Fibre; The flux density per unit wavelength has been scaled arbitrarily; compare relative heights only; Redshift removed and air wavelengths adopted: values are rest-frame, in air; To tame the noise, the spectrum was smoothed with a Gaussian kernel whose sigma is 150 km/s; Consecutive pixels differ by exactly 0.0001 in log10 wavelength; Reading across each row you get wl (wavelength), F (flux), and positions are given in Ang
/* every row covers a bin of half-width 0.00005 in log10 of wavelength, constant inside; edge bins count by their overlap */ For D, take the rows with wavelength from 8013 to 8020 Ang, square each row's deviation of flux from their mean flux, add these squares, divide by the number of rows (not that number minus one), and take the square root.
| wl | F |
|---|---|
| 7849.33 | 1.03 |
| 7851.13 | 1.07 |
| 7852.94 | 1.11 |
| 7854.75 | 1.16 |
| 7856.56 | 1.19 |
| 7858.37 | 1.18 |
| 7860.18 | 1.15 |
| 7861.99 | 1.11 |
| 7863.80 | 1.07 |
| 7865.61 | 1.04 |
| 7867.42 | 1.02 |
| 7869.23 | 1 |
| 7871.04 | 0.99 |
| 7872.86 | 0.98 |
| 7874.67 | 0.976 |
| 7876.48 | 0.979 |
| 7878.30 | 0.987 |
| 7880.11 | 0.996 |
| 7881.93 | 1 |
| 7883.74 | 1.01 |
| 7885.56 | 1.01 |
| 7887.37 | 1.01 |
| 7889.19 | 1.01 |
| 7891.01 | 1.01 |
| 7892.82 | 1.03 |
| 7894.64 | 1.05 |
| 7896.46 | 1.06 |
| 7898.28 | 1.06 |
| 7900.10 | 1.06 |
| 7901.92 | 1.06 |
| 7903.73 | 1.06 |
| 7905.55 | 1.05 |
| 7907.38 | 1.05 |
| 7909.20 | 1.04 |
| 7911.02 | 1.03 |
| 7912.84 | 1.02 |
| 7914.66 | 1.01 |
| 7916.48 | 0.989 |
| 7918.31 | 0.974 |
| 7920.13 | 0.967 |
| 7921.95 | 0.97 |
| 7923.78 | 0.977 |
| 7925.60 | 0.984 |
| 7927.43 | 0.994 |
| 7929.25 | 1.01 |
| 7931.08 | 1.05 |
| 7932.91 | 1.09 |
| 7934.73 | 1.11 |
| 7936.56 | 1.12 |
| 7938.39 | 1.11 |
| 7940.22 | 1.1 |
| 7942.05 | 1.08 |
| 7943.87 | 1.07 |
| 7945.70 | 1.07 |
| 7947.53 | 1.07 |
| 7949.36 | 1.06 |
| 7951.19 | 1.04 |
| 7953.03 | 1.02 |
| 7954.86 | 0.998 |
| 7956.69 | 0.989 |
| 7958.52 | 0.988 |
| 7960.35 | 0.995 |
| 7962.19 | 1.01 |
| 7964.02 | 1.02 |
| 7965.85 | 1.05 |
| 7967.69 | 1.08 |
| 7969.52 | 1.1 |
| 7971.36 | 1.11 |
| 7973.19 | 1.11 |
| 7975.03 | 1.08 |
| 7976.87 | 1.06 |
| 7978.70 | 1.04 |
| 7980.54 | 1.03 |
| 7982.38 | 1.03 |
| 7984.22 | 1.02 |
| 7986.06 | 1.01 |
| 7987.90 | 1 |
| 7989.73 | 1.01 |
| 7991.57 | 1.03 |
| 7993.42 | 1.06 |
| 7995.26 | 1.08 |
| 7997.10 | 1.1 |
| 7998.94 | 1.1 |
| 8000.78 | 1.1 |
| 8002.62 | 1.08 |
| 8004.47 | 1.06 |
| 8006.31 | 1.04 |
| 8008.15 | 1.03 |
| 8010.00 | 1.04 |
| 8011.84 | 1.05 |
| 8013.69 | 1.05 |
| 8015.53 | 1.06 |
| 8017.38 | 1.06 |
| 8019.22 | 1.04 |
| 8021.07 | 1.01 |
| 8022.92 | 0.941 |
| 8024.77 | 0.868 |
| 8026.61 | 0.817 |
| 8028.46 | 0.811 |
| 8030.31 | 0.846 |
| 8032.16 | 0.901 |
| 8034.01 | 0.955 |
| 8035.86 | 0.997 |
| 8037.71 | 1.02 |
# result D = 0.008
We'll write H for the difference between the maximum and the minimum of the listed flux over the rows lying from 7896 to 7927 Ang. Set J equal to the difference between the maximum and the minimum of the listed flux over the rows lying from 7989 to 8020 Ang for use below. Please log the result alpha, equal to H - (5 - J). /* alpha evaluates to -4.82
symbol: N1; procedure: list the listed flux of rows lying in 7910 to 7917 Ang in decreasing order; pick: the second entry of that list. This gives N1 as 1.02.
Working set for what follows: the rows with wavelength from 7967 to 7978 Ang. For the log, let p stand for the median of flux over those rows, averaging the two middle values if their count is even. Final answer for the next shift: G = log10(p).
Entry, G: 0.037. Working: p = 1.090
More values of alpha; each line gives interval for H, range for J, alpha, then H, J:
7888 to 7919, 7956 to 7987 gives -4.79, 0.09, 0.12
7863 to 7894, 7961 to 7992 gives -4.80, 0.09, 0.11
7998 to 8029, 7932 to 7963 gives -4.58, 0.29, 0.13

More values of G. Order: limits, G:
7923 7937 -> 0.013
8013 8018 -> 0.025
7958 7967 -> 0.004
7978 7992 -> 0.011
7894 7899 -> 0.025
